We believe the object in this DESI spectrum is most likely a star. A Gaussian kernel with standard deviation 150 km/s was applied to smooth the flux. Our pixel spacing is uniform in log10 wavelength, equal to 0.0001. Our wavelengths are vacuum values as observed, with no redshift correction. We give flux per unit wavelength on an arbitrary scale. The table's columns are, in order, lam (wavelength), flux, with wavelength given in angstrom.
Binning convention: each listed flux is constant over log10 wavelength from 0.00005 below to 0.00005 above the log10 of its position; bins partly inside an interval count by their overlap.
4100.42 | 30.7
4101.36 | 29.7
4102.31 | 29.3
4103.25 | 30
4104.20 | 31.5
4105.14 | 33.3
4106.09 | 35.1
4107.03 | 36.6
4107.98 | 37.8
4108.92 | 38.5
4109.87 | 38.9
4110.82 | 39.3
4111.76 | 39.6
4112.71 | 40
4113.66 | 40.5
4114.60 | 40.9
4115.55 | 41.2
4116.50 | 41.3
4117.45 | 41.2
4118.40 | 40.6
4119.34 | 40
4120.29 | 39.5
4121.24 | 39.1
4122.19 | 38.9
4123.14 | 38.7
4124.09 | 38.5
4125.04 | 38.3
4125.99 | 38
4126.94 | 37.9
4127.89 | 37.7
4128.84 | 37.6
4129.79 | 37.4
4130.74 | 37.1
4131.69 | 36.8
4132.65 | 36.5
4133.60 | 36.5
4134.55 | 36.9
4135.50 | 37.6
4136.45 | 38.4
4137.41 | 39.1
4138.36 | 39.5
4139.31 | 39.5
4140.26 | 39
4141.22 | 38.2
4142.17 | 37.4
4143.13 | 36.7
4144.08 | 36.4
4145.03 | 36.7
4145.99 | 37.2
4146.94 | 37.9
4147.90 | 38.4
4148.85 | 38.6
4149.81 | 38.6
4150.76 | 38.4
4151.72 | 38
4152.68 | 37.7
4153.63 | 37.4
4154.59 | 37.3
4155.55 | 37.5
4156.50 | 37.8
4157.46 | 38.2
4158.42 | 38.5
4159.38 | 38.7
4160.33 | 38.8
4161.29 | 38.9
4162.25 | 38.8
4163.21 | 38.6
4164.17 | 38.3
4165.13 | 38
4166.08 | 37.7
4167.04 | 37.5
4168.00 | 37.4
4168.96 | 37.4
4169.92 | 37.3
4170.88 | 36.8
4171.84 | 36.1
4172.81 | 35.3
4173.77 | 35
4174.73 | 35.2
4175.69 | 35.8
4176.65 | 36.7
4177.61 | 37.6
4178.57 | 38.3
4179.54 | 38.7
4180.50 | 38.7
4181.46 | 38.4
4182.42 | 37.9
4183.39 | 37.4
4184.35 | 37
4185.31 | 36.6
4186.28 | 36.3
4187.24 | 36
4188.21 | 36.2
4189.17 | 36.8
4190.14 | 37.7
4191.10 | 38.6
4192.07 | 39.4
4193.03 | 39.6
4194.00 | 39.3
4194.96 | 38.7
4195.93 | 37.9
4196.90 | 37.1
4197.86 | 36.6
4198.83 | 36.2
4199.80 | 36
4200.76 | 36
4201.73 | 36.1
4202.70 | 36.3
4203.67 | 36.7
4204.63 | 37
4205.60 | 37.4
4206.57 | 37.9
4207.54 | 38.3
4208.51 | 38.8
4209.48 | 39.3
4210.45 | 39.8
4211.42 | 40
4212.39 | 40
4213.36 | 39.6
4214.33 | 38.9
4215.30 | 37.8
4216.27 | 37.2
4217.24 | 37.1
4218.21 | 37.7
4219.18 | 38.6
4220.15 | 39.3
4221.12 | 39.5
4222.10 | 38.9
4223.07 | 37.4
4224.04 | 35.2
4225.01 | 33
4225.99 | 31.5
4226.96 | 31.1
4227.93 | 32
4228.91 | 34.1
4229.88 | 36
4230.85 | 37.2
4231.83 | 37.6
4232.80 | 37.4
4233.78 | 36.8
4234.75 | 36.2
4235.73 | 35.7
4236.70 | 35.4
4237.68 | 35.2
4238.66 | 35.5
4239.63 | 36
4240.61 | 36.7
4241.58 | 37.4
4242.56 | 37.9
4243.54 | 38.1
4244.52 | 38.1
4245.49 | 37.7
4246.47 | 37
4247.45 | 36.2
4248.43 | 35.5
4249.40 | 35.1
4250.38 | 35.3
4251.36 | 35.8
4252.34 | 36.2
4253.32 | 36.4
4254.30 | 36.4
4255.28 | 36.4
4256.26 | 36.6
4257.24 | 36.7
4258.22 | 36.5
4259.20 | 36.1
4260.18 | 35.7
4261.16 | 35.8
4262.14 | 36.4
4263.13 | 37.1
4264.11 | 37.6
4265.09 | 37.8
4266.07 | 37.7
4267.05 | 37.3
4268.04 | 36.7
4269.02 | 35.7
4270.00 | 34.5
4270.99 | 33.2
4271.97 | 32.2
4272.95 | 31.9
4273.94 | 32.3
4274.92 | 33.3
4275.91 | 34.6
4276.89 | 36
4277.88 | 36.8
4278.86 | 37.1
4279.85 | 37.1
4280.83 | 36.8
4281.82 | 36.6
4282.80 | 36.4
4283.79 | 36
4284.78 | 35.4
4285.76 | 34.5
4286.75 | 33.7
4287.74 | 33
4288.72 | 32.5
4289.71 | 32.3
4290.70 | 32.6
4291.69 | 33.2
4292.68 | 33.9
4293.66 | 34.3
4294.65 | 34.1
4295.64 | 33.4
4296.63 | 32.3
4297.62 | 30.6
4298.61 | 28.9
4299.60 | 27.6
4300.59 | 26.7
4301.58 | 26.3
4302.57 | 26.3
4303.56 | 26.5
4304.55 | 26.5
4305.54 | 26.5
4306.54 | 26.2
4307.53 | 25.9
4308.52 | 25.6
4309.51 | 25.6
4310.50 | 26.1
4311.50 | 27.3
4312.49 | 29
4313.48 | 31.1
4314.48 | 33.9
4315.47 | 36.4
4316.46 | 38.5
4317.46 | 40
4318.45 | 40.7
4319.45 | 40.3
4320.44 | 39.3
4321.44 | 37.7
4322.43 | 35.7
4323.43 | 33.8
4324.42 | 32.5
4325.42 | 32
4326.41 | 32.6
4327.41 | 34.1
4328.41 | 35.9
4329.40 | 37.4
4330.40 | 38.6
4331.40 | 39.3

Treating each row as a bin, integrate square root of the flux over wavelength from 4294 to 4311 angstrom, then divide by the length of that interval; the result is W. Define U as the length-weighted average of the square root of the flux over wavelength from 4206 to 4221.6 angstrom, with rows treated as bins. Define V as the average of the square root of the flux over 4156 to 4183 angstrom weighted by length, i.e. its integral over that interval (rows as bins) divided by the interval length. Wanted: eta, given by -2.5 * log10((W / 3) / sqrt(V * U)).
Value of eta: 1.36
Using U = 6.22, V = 6.13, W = 5.284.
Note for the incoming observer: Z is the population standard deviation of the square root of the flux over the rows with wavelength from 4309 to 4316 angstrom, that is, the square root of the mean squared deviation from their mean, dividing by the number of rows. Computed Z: 0.34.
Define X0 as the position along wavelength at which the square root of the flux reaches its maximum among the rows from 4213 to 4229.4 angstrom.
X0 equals 4213.36 angstrom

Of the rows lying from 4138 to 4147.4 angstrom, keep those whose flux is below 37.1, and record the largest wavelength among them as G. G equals 4145.03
